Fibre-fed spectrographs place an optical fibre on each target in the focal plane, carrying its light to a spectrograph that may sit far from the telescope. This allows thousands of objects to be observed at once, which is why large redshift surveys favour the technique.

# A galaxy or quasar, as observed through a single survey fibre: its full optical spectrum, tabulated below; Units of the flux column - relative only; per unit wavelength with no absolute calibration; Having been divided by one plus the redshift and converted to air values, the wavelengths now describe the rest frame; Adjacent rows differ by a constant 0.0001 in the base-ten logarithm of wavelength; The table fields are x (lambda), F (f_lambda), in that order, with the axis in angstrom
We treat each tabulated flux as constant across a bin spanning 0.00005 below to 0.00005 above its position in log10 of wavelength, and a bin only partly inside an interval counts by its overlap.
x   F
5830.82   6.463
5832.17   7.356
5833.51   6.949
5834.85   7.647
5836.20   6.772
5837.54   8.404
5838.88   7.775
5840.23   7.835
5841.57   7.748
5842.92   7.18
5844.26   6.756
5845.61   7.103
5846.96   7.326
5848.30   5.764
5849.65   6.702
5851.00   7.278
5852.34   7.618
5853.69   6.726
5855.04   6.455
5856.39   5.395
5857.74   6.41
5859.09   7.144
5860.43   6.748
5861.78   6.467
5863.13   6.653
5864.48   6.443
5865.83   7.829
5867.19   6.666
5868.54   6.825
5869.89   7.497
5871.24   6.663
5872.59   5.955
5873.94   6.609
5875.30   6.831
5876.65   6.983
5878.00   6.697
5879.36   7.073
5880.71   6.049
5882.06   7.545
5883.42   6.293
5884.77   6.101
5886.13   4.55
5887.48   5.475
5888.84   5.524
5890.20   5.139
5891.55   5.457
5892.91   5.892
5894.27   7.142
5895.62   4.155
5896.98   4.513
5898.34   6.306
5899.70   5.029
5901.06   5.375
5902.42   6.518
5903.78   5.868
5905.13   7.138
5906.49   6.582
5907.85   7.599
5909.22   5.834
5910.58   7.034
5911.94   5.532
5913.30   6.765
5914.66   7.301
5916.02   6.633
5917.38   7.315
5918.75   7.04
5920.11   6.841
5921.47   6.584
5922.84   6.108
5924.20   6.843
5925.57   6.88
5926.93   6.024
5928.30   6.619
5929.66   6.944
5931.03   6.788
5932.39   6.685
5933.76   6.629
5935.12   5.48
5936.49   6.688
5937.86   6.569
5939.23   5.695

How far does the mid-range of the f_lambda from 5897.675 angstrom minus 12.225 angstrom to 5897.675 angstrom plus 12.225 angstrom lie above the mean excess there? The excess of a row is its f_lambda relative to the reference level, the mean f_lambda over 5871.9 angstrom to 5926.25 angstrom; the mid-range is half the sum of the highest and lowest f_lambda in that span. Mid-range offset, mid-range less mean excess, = 6.37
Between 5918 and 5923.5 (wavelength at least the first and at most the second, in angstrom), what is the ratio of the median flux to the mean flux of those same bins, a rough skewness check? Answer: 1.01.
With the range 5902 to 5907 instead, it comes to 1.00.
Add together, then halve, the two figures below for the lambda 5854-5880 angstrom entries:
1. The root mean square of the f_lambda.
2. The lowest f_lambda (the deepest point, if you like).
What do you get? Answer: 6.06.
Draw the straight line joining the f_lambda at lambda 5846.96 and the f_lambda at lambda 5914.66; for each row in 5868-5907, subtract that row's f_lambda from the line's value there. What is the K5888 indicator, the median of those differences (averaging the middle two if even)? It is 1.0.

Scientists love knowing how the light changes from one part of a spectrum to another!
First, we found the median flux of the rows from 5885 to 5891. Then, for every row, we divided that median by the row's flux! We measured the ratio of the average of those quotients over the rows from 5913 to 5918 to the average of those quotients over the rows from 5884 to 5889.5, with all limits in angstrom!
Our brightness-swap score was 0.77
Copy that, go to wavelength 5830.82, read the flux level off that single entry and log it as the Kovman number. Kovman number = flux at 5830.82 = 6.463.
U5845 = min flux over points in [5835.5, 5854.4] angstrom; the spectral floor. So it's 5.764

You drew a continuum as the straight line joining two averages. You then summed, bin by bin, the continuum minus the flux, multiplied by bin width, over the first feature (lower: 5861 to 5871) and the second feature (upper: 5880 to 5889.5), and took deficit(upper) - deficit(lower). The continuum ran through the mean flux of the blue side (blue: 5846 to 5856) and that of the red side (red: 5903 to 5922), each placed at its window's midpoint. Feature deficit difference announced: 8.9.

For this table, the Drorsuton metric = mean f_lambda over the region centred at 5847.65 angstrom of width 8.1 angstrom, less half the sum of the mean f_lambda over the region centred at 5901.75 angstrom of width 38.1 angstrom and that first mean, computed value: 0.358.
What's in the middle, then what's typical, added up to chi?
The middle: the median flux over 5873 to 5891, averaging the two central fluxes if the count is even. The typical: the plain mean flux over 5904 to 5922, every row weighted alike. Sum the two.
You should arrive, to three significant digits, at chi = 13.1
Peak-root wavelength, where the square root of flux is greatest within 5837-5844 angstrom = 5837.54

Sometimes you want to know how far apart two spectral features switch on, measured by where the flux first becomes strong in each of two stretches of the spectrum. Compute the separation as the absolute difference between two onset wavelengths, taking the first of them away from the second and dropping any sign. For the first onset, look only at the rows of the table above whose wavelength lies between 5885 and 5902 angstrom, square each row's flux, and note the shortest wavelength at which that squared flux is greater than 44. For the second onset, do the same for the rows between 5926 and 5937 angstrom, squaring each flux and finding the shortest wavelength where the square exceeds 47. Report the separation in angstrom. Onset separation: 35.4 angstrom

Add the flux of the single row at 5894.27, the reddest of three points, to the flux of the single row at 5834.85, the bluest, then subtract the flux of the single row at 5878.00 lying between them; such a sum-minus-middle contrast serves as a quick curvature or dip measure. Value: 8.1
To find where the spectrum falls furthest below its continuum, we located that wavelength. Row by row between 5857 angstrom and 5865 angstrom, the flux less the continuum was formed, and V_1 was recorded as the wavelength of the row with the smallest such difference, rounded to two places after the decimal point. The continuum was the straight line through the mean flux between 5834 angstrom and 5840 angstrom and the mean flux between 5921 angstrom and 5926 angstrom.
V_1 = 5857.74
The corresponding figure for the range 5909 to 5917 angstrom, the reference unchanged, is 5911.94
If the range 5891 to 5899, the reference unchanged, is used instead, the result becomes 5895.62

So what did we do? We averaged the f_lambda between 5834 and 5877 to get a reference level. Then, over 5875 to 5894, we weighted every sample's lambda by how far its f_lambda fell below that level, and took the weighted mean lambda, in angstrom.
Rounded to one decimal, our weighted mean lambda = 5887.9 angstrom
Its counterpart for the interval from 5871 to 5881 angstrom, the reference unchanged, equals 5875.5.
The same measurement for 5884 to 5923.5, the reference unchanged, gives 5896.4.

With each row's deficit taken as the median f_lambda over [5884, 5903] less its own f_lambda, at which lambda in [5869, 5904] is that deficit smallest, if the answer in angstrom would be 5882.06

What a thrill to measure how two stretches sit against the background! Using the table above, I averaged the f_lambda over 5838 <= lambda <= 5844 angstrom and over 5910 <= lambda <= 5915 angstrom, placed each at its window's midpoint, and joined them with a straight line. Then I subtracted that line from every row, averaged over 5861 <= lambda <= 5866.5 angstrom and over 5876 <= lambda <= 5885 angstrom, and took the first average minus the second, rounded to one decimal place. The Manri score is -0.1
